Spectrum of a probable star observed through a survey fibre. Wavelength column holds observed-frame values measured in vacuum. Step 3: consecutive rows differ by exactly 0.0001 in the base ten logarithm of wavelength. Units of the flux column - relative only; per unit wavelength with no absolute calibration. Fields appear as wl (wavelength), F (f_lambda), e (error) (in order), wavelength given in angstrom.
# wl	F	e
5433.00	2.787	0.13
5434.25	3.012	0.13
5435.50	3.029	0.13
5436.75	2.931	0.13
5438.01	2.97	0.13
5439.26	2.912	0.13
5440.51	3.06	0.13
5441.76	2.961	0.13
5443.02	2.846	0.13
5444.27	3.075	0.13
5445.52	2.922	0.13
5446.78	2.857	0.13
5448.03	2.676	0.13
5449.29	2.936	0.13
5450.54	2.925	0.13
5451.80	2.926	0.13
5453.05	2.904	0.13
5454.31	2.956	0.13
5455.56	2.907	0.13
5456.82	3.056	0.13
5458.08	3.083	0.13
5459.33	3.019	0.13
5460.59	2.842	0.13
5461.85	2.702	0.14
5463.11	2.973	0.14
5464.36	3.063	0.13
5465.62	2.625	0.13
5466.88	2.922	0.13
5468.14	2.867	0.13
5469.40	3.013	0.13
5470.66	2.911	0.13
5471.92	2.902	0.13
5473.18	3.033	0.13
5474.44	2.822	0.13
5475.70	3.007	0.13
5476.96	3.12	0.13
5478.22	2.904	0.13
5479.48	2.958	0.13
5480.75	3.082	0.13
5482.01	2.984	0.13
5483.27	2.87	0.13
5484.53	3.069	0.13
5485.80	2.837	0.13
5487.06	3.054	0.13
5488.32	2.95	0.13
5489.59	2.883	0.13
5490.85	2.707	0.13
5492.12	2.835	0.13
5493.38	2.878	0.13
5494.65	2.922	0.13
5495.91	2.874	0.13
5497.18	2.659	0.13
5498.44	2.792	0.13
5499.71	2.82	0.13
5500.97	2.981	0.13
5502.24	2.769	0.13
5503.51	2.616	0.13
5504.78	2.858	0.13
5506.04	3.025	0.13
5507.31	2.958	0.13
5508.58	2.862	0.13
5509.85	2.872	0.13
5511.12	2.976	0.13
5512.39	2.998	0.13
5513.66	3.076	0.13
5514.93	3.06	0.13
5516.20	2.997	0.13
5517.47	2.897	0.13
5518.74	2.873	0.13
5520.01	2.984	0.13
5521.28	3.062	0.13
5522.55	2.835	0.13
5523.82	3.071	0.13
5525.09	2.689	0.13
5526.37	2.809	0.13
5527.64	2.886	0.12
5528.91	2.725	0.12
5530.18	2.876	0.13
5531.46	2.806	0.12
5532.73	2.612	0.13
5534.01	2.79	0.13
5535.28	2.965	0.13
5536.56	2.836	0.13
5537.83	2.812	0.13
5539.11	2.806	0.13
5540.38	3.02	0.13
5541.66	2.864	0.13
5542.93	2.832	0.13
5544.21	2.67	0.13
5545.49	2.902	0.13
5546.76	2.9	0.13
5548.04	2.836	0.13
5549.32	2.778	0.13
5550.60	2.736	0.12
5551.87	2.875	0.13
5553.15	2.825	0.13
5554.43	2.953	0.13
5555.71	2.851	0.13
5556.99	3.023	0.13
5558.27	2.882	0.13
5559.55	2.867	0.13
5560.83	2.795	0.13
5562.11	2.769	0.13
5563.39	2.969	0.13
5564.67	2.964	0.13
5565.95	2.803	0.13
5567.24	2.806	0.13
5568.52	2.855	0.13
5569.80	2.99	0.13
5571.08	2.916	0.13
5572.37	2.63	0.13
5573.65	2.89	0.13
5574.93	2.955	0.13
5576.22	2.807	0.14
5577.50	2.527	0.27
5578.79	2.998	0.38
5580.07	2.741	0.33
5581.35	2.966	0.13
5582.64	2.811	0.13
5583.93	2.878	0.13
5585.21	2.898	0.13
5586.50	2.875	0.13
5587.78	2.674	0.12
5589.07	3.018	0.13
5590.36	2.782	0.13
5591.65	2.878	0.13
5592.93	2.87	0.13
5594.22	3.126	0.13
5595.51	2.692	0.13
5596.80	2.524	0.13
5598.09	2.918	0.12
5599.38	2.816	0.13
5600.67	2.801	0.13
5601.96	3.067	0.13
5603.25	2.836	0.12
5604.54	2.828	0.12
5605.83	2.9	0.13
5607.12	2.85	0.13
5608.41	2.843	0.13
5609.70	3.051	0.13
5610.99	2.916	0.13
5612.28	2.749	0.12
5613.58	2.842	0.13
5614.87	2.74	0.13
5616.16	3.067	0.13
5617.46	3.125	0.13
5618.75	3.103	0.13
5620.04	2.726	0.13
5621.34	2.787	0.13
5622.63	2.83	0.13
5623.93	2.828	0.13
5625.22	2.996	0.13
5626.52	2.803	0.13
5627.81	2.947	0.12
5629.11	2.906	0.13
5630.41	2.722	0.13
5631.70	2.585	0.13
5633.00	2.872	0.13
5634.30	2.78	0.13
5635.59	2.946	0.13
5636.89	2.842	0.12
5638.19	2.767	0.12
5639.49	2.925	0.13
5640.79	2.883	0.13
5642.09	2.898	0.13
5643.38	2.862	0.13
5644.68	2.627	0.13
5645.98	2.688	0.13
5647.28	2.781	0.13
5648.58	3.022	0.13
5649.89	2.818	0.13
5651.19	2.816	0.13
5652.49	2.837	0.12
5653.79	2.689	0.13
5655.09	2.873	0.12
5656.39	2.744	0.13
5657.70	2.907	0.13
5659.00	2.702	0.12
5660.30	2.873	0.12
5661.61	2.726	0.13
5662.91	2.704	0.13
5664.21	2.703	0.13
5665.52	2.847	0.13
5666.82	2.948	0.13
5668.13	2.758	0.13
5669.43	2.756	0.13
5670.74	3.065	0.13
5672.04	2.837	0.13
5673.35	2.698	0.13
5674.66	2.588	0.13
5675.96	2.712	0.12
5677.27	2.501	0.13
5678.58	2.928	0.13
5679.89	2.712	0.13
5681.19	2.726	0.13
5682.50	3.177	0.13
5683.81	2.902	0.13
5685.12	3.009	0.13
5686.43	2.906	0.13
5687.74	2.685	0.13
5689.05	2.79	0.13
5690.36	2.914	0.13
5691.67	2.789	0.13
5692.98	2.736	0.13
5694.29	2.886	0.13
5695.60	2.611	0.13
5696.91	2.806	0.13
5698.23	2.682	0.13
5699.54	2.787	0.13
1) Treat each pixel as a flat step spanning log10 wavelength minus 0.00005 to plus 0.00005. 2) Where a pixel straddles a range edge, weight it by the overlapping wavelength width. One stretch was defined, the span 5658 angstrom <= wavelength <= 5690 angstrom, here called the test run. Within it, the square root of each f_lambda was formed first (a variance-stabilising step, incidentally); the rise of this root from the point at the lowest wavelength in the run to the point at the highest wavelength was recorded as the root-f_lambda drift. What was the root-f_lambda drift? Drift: 0.027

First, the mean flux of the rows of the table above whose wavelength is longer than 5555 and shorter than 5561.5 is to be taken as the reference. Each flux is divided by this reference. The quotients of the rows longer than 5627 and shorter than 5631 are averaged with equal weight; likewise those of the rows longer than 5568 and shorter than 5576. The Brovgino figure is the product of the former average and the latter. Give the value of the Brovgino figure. 0.99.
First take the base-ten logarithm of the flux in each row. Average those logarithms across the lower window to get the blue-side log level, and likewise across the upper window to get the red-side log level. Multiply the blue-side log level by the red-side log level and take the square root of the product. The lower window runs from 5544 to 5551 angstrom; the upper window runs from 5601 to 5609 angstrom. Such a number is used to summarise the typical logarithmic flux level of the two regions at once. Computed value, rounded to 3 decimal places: 0.454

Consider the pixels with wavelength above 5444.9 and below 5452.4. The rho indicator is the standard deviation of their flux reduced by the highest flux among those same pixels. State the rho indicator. -2.84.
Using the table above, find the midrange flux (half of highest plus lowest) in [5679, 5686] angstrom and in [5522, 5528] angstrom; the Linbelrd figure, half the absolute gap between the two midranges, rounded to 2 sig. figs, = 0.032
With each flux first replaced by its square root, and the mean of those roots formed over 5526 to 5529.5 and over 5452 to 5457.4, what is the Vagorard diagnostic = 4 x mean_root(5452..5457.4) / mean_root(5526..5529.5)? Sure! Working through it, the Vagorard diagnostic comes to 4.10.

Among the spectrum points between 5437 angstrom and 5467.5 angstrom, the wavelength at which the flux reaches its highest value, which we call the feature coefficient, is 5458.08 angstrom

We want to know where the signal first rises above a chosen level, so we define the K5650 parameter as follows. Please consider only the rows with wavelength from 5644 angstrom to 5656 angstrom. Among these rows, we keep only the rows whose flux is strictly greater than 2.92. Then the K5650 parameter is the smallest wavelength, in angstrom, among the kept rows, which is 5648.58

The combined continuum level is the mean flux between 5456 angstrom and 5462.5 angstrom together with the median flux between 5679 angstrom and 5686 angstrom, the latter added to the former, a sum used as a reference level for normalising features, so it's 5.84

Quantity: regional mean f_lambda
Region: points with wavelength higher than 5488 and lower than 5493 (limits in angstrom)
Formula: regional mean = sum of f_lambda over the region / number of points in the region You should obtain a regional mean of 2.84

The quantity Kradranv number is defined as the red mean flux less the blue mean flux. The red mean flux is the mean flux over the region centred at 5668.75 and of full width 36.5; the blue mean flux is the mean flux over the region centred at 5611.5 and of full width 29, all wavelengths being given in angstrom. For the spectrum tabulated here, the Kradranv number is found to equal -0.08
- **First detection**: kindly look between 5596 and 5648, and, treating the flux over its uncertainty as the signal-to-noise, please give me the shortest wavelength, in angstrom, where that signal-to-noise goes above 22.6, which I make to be 5598.09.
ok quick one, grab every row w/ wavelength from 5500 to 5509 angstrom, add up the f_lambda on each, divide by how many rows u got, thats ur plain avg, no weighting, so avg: 2.87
